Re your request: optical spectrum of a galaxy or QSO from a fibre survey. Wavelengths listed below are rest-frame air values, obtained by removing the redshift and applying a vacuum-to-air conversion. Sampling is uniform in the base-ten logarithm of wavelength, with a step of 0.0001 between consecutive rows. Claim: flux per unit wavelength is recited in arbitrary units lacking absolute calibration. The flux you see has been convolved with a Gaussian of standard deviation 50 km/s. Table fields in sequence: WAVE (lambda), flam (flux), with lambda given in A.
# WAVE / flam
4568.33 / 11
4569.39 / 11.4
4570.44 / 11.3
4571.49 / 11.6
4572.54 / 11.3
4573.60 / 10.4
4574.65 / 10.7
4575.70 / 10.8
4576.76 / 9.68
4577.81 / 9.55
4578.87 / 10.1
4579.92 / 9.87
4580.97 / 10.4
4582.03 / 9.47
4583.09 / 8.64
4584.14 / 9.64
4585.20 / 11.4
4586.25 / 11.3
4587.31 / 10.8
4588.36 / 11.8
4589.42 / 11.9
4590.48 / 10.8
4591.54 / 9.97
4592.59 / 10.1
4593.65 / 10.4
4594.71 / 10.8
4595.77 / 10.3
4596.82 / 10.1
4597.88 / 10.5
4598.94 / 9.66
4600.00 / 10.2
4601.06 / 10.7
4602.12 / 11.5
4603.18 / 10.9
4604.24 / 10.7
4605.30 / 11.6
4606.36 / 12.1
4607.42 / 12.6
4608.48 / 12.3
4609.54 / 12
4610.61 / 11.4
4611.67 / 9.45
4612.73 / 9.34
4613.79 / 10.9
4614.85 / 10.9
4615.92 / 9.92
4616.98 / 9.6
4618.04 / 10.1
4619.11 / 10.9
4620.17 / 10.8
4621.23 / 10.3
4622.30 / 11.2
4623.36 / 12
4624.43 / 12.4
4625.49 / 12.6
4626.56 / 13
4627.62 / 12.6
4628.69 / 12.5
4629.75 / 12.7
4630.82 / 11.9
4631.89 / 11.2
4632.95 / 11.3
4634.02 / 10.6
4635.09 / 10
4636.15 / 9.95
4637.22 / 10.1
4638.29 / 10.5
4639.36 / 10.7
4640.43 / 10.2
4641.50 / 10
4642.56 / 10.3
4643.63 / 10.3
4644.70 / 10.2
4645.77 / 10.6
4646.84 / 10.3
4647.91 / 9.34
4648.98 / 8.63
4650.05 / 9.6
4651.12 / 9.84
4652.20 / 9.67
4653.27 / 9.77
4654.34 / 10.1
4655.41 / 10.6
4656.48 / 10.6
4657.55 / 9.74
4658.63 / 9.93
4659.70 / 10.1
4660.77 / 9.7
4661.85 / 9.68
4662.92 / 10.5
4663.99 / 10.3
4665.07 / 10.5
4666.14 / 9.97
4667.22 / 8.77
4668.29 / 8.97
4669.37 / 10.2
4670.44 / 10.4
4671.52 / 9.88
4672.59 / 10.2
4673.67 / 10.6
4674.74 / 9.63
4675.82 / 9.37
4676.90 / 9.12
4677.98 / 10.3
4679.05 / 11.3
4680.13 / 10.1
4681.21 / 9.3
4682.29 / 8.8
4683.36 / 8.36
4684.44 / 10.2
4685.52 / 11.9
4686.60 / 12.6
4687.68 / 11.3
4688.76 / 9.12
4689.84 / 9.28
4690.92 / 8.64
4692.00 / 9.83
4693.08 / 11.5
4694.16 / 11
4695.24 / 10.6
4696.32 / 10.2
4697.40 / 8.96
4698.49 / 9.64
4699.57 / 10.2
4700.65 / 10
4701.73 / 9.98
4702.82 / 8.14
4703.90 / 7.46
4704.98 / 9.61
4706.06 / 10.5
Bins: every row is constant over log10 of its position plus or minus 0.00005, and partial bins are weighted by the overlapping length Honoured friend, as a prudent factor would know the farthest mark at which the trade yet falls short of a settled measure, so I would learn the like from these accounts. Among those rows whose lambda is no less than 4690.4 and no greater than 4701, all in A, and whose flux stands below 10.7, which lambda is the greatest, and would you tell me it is 4700.65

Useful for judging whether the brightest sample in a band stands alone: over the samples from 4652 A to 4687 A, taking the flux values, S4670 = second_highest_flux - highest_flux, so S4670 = -0.70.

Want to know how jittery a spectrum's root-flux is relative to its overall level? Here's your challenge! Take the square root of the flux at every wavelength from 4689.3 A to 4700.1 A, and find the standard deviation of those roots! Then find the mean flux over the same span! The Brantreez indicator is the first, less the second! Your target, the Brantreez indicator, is -9.8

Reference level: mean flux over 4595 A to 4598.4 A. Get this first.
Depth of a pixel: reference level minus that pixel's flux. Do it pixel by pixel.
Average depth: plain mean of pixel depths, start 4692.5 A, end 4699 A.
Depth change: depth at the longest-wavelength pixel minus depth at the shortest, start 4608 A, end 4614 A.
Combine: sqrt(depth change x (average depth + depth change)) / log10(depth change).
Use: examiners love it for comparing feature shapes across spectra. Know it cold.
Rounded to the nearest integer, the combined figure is 10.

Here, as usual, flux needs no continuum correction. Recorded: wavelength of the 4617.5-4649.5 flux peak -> 4626.56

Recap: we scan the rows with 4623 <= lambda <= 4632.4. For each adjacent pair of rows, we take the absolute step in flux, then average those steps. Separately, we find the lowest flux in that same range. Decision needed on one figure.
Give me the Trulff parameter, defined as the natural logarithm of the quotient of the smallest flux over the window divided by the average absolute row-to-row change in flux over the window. 3.3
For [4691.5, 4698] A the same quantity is 2.4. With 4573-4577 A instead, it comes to 2.9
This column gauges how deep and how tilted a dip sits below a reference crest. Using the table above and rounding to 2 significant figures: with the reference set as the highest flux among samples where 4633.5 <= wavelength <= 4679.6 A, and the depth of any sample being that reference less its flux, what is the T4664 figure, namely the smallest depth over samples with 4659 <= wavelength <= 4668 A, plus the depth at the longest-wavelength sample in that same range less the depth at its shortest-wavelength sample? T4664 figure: 2.1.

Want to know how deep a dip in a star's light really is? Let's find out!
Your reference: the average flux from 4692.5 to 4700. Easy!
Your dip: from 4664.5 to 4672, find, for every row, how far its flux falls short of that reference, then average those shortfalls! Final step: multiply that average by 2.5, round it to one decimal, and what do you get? 1.2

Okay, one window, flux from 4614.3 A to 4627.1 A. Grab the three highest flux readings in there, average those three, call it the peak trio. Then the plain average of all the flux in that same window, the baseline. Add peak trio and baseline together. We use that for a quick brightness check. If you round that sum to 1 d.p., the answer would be 23.8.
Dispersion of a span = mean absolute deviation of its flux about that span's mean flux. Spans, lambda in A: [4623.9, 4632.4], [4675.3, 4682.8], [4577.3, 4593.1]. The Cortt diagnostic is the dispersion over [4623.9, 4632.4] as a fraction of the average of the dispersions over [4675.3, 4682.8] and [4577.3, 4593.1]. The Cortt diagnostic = 0.56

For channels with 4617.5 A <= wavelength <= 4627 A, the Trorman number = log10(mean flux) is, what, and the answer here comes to 1.06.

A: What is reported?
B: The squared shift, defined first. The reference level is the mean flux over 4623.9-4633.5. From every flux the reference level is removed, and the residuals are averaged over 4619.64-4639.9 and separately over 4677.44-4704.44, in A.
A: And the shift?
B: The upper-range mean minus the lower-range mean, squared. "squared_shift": 2.07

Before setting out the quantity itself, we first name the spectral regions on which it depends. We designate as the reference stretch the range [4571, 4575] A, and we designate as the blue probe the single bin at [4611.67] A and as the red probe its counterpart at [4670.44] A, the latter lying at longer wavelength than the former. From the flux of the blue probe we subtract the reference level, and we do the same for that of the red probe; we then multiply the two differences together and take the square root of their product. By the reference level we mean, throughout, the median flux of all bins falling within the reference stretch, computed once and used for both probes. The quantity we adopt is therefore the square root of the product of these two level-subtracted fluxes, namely 1.0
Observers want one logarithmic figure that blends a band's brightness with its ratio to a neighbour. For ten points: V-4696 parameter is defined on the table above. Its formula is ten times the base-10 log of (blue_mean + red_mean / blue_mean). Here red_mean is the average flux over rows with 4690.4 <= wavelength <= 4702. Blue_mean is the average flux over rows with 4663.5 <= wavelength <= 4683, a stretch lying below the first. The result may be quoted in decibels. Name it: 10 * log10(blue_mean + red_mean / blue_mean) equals 10.4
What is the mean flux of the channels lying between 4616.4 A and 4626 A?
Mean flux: 11.1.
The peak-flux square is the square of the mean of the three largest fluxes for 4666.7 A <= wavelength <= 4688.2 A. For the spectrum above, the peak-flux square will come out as 142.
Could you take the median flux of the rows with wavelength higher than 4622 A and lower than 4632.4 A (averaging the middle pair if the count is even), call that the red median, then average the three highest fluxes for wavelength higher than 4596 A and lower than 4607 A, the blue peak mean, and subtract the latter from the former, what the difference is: 0.72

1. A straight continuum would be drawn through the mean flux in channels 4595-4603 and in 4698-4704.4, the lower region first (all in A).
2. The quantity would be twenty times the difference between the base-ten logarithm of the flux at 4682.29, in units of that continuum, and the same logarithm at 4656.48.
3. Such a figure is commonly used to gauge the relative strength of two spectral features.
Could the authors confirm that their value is -1.3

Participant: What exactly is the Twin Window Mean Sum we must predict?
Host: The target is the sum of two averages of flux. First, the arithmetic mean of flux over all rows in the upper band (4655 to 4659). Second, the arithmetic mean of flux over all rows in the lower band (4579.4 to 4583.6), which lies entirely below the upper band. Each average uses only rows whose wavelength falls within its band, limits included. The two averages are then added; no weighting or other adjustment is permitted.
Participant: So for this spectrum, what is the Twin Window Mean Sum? 19.8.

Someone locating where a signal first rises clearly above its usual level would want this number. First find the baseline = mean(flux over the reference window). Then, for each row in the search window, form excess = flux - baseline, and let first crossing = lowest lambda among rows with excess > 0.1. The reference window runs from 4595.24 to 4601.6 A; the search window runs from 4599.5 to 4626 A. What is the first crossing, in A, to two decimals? 4601.06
